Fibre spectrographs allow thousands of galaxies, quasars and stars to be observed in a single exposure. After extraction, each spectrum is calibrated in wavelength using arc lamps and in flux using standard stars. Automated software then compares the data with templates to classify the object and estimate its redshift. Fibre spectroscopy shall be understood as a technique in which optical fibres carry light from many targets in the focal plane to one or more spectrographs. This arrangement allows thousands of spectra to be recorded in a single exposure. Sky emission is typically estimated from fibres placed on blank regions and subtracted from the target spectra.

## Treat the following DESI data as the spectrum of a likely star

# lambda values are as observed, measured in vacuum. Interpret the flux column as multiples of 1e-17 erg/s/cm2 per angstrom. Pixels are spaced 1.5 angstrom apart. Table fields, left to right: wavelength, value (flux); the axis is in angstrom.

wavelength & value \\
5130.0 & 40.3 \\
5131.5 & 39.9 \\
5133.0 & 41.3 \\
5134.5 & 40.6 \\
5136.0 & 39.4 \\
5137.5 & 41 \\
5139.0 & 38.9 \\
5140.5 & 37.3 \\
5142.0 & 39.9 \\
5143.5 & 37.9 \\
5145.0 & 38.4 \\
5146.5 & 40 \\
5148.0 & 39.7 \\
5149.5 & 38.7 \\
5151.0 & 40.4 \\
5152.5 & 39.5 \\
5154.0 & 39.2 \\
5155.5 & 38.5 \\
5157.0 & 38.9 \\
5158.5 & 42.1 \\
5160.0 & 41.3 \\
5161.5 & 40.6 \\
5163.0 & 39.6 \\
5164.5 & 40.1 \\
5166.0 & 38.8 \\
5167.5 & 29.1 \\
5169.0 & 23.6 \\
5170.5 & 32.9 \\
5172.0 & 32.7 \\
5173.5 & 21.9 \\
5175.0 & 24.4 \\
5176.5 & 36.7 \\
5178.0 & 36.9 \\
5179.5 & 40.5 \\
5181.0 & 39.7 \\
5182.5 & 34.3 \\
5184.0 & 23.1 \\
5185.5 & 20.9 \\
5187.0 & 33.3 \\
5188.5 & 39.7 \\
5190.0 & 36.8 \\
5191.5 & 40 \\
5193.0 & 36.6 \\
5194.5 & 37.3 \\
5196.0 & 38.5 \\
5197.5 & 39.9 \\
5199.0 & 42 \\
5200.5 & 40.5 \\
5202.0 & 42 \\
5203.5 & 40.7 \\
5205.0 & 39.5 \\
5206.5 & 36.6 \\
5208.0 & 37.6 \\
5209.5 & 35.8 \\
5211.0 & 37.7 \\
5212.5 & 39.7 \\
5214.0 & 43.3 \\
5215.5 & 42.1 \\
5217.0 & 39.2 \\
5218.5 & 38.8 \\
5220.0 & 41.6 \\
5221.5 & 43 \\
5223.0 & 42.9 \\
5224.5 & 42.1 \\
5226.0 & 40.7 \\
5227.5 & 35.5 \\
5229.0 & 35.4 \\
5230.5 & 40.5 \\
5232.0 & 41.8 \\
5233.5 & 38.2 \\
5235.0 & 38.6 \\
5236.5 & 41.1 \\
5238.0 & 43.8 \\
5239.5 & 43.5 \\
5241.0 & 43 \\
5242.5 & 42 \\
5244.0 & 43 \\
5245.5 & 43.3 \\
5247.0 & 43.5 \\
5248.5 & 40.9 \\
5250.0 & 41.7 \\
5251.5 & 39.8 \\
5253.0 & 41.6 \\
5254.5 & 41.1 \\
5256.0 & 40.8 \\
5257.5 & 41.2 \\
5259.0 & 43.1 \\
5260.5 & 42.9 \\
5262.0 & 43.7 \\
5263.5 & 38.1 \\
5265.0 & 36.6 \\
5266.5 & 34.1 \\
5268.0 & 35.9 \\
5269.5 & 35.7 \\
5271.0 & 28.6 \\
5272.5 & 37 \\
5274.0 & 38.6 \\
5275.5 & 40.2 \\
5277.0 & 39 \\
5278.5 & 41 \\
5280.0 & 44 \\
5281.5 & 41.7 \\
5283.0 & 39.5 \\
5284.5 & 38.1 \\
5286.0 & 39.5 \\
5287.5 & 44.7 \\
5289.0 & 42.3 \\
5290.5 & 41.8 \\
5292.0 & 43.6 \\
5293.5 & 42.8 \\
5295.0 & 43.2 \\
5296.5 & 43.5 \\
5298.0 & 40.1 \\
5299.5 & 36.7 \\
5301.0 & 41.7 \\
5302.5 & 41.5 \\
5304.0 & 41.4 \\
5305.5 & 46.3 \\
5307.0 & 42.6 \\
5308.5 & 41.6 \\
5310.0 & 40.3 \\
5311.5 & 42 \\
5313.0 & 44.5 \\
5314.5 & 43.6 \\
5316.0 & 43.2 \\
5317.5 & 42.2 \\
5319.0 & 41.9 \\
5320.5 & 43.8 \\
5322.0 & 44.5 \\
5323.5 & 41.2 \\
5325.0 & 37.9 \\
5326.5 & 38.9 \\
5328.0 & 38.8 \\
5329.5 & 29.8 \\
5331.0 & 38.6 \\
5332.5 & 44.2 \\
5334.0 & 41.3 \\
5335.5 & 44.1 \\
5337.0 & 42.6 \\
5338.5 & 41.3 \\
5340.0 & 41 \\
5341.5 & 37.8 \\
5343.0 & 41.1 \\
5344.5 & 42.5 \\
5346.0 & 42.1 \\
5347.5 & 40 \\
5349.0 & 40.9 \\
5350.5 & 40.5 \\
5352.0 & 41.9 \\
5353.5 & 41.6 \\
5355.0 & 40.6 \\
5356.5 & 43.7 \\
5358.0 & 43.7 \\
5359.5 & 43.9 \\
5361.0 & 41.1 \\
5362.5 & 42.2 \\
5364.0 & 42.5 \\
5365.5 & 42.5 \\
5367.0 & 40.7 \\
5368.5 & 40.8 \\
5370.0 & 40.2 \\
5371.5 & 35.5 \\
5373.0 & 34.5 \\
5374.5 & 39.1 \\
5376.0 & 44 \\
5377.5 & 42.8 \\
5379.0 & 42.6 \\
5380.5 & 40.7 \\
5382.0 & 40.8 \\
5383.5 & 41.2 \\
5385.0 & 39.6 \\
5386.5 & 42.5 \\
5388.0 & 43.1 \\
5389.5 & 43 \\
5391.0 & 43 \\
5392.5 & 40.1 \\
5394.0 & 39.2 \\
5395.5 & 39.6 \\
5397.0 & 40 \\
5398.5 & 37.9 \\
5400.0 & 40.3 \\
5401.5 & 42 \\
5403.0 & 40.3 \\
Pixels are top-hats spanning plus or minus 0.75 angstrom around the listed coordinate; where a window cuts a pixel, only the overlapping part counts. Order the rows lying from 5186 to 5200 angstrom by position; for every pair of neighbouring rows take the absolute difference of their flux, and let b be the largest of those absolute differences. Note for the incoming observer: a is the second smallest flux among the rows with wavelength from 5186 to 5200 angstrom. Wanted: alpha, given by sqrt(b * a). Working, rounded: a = 36.6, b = 6.4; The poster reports 15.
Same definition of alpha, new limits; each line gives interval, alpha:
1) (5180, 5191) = 17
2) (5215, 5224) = 11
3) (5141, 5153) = 9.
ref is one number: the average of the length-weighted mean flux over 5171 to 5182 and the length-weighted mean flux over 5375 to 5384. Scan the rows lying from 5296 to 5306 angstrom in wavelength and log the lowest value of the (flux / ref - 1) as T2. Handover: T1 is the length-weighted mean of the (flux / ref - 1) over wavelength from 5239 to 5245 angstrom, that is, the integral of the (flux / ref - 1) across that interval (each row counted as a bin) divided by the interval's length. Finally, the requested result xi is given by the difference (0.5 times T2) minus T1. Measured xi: -0.15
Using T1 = 0.14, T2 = -0.02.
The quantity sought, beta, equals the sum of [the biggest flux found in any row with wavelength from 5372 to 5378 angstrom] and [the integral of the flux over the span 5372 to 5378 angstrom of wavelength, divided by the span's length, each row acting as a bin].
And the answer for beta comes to 83.8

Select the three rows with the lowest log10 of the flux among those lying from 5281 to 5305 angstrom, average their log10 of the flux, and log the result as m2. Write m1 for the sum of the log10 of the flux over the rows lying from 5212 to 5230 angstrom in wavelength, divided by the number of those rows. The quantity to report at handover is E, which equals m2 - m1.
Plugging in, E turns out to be -0.024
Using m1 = 1.60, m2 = 1.58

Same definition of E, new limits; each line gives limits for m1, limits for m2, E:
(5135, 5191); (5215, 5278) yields -0.038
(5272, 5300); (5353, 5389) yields -0.051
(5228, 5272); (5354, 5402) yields -0.046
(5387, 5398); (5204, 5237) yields -0.063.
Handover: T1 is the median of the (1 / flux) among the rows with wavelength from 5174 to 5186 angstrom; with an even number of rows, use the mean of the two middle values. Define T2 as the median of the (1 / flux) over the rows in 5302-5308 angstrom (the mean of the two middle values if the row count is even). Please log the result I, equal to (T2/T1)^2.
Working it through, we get 0.7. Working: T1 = 0.0282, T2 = 0.0238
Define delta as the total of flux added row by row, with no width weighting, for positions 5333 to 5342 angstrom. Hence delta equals 248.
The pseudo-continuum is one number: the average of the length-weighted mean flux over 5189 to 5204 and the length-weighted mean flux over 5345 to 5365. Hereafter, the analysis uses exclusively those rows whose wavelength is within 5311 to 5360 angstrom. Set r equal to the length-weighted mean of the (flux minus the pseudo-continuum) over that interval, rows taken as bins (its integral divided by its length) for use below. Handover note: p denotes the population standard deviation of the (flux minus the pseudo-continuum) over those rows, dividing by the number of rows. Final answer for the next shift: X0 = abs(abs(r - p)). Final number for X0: 2.1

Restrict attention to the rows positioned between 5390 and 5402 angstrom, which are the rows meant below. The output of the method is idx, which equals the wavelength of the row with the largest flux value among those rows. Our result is 5391.0 angstrom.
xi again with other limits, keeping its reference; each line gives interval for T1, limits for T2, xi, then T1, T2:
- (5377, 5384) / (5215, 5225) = -0.09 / 0.11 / 0.03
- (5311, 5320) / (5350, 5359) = -0.10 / 0.14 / 0.08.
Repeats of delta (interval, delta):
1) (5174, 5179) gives 98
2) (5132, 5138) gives 162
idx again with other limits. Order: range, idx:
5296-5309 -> 5305.5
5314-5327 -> 5322.0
